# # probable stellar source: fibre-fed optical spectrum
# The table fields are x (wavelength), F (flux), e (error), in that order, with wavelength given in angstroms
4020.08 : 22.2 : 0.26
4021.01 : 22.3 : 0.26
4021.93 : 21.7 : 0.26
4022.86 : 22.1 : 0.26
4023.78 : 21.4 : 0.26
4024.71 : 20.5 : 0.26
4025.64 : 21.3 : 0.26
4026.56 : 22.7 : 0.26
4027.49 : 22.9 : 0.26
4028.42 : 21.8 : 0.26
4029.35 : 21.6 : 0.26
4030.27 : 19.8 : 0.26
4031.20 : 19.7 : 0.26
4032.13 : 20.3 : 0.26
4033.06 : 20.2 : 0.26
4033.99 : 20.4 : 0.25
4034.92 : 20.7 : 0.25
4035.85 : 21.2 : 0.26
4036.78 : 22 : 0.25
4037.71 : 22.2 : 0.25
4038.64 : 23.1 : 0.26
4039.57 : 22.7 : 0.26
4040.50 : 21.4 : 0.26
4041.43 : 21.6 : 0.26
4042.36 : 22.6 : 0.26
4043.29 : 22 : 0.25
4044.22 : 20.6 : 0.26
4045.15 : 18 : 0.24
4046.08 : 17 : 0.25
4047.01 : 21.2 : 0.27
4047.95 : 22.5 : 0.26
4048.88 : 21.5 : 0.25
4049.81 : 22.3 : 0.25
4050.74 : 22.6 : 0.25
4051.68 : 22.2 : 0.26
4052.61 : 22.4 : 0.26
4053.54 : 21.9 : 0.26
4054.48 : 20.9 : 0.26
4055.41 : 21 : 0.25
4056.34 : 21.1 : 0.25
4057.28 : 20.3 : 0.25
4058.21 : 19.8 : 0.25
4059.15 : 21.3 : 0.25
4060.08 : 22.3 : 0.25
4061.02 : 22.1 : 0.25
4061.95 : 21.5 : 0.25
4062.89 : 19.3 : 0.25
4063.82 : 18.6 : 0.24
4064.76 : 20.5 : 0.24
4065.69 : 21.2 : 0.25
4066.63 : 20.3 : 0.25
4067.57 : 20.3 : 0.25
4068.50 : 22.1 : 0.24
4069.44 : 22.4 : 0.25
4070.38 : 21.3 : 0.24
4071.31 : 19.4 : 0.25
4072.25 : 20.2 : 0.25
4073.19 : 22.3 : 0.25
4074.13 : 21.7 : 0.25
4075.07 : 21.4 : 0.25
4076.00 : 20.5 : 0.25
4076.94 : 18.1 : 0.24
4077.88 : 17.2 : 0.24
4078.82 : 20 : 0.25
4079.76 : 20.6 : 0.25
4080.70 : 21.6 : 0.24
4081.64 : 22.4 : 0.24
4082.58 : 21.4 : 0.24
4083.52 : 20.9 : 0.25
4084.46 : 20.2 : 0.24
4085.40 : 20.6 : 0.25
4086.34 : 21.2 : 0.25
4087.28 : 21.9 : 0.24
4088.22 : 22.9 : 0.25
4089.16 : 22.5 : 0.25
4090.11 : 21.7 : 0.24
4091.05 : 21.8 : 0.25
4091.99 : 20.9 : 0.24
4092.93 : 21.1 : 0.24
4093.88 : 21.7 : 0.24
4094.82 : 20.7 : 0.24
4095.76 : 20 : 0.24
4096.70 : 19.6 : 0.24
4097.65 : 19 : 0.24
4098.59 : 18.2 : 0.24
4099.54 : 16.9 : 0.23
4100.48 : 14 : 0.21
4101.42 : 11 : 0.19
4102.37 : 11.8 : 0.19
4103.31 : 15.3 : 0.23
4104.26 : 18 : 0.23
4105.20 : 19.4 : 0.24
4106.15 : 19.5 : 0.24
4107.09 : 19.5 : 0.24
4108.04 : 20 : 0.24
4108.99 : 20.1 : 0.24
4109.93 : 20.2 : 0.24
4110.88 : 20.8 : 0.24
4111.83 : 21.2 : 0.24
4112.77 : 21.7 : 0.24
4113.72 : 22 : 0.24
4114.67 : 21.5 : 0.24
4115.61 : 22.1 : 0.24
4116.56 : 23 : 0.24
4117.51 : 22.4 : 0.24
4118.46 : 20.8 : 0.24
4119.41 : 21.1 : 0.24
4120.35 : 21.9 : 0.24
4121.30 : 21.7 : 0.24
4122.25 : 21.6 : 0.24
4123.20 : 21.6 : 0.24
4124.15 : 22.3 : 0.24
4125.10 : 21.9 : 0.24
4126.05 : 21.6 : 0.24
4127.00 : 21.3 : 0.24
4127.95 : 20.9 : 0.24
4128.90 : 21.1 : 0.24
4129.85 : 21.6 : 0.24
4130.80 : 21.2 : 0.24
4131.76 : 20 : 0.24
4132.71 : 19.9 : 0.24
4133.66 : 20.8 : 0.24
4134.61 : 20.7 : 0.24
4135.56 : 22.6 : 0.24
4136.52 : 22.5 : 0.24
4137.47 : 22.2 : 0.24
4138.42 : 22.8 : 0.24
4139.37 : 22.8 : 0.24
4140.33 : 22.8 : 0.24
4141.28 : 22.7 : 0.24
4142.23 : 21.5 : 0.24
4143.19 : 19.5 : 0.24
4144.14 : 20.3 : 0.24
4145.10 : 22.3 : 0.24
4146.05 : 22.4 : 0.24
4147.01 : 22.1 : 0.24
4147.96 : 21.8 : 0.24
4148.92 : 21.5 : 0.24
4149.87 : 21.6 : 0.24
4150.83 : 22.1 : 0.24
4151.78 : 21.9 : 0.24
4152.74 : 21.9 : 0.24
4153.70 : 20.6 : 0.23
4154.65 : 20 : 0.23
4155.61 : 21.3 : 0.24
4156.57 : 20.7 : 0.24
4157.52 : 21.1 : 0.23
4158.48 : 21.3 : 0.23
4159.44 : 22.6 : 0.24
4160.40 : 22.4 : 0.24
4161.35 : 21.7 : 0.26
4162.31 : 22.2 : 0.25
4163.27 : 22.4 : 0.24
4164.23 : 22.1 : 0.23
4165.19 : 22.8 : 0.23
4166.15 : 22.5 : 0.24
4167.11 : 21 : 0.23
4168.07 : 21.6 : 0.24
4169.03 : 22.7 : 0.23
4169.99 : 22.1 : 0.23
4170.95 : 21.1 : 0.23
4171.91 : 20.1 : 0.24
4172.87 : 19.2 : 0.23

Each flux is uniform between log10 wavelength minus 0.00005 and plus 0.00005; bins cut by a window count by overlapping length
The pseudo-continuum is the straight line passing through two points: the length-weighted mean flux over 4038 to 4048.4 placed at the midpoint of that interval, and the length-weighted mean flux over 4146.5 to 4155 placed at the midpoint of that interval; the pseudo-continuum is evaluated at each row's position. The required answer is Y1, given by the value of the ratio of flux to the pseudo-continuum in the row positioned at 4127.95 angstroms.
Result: 0.974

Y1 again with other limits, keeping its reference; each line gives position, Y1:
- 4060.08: 1.051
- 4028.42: 1.032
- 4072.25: 0.950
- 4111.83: 0.991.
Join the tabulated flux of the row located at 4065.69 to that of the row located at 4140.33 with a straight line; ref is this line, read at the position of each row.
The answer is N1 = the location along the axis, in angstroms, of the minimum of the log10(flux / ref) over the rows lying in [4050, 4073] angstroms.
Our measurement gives 4063.82 angstroms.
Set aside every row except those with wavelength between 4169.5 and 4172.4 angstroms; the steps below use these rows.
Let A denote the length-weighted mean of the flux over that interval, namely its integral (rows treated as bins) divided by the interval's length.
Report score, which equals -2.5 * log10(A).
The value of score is -3.31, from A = 21.1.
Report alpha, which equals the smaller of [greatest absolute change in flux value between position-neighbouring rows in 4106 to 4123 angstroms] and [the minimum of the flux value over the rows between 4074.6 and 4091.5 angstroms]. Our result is 1.6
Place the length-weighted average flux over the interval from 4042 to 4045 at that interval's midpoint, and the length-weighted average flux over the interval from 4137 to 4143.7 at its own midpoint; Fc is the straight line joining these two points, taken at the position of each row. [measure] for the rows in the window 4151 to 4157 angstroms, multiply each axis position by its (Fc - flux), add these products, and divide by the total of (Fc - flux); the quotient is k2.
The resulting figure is 4154.8 angstroms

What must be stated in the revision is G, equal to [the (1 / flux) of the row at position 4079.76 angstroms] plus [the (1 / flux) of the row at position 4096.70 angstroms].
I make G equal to 0.100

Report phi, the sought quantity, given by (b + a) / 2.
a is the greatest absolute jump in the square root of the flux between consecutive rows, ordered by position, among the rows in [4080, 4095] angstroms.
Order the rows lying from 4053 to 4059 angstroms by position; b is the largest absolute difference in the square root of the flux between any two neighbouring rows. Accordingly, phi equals 0.11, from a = 0.11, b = 0.11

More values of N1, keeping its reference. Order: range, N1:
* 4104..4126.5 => 4104.26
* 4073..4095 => 4077.88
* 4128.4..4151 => 4143.19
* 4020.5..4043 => 4031.20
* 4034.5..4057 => 4046.08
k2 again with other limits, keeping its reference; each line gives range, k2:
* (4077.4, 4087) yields 4080.5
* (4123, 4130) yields 4128.0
